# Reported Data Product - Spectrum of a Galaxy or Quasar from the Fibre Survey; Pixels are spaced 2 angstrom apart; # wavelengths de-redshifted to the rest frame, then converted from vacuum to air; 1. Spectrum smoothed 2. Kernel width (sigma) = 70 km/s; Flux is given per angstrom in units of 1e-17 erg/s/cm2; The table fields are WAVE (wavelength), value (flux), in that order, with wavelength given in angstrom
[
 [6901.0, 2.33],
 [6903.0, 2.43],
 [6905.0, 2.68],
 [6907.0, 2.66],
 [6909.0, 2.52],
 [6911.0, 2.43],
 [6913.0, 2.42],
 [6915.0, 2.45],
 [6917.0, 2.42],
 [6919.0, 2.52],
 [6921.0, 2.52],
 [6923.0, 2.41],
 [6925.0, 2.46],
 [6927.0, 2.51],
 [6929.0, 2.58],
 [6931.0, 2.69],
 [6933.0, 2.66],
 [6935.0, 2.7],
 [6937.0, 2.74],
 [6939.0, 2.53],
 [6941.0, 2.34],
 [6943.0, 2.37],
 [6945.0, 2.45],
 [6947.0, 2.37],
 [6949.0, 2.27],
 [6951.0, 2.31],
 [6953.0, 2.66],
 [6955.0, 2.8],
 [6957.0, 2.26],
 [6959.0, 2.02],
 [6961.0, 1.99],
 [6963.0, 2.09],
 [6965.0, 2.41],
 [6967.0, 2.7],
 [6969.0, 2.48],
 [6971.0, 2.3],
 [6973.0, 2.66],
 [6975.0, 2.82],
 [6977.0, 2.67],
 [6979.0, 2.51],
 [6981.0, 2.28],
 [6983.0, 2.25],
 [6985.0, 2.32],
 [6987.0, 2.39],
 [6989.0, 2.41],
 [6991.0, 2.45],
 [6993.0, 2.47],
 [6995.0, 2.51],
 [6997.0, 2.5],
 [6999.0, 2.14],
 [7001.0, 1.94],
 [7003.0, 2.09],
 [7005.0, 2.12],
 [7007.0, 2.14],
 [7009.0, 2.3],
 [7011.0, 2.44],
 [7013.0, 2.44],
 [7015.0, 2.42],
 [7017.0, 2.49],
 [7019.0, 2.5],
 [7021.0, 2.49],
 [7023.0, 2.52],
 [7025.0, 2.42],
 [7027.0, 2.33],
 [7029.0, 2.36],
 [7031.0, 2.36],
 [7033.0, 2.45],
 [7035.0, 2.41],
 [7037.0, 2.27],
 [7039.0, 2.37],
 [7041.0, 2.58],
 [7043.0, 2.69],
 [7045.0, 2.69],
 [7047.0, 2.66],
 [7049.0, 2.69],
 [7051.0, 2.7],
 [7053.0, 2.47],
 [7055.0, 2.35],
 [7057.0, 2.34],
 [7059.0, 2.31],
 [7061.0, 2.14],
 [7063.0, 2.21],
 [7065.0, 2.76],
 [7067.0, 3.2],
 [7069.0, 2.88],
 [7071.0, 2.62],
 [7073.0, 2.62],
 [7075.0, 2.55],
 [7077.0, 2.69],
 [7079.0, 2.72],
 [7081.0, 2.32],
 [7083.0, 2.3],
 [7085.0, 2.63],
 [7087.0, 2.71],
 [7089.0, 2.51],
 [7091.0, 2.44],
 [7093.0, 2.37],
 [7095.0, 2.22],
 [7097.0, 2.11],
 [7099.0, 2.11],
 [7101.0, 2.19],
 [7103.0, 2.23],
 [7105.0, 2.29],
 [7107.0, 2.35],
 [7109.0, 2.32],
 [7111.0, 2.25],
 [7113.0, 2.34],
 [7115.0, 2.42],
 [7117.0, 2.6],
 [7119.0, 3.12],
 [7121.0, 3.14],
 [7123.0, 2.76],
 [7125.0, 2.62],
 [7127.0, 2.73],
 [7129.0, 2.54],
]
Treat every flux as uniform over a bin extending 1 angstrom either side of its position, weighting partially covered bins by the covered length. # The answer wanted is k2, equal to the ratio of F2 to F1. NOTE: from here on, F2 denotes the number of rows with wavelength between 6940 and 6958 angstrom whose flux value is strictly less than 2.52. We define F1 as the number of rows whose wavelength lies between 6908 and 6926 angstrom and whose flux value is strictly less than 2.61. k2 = 0.8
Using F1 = 9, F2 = 7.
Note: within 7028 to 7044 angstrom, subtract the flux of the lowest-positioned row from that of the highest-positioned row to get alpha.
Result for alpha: 0.33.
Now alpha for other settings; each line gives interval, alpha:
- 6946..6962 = -0.38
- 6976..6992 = -0.22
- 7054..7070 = 0.53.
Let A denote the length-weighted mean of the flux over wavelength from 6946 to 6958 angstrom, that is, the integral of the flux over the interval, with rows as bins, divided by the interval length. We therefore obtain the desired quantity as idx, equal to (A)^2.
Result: 6.0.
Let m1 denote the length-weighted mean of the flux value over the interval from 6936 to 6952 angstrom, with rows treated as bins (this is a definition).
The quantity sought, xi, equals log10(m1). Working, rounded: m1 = 2.42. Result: 0.384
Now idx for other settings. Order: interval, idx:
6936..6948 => 6.1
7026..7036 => 5.7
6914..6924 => 6.1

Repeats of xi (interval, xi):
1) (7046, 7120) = 0.394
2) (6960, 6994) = 0.384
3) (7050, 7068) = 0.398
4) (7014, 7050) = 0.395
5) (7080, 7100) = 0.375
